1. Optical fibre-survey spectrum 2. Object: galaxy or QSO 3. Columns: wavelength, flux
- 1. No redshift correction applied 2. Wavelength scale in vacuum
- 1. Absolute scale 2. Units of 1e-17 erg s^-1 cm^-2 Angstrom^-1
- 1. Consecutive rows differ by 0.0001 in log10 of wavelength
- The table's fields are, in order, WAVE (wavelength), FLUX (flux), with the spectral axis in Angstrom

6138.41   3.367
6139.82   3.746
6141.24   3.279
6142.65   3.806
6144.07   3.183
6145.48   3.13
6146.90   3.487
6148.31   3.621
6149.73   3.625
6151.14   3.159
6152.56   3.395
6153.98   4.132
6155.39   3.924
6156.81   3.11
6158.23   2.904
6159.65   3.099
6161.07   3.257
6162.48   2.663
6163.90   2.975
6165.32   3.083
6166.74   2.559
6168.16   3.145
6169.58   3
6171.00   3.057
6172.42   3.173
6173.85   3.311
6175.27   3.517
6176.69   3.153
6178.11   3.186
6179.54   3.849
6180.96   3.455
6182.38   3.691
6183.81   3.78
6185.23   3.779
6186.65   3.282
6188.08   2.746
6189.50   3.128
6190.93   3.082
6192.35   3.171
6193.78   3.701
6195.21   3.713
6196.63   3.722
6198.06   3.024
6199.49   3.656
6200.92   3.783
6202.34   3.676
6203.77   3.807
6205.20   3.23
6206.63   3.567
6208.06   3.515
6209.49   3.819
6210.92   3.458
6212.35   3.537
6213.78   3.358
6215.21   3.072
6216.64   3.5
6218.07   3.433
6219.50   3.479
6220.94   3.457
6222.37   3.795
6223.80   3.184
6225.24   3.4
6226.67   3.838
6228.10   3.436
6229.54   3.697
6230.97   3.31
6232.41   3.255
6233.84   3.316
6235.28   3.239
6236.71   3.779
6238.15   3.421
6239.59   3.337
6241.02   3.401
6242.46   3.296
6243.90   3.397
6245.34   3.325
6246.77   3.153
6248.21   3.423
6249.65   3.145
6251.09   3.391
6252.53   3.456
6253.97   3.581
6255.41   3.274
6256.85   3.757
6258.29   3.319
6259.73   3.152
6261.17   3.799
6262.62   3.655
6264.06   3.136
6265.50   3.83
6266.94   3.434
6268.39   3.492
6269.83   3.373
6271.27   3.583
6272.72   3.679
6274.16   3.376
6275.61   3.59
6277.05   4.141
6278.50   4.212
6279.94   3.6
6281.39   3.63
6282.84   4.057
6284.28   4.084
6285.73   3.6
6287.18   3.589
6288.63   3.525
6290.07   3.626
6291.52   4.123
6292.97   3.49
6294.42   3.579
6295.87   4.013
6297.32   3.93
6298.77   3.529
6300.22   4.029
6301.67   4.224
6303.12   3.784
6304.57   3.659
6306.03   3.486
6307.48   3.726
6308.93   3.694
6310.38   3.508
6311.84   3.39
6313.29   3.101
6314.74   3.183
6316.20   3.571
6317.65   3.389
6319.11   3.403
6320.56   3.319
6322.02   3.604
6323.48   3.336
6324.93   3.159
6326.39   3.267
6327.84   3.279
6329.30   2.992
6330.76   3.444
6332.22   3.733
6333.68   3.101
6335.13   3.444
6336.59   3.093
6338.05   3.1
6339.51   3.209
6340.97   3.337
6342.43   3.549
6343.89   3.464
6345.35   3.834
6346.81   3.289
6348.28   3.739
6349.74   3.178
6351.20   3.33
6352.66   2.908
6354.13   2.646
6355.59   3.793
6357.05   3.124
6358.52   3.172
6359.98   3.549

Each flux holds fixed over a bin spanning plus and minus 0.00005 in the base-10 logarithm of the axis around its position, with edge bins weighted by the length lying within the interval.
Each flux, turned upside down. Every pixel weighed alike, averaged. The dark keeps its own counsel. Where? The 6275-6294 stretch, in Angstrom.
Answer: 0.265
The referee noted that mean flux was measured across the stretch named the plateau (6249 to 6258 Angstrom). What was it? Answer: 3.4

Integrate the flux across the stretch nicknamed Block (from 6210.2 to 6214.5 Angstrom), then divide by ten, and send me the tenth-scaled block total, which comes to 1.48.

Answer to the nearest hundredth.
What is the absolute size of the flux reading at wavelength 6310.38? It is 3.51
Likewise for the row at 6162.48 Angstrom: 2.66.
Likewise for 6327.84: 3.28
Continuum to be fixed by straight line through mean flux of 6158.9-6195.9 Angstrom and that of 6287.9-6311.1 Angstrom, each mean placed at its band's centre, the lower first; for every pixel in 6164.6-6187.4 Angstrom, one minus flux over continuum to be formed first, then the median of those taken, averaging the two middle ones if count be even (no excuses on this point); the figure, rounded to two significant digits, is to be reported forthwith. 0.010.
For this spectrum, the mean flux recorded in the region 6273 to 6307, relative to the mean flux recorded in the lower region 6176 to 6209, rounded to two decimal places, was 1.09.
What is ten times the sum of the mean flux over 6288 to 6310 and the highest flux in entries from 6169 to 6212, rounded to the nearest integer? 76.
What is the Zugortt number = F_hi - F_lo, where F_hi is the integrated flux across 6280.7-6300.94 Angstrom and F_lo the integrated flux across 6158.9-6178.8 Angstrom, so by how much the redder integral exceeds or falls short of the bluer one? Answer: 15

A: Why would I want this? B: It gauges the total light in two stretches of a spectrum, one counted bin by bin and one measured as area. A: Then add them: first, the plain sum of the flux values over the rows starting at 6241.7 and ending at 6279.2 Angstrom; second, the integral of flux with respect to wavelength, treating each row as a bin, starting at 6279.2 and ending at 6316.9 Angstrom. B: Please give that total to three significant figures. 230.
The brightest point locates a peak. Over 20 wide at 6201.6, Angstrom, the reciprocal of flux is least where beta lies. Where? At 6209.49 Angstrom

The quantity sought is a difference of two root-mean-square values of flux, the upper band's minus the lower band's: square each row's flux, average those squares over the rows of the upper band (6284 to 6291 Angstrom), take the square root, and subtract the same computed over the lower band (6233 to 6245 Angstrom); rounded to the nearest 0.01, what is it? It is 0.29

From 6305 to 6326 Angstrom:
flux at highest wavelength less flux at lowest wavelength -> -0.33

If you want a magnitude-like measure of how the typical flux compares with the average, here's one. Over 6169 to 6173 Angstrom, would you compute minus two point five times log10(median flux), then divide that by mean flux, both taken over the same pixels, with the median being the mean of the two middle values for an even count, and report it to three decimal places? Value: -0.394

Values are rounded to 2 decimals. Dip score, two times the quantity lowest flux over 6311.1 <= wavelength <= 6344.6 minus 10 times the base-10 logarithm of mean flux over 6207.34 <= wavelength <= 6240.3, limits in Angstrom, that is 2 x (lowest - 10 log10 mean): -4.80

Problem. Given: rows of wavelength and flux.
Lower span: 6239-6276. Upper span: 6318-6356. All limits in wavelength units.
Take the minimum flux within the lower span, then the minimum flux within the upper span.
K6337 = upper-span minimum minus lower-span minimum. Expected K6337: -0.49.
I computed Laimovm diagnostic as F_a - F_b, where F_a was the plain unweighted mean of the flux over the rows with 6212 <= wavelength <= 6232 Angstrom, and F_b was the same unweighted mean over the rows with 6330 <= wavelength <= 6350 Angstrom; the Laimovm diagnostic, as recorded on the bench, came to 0.1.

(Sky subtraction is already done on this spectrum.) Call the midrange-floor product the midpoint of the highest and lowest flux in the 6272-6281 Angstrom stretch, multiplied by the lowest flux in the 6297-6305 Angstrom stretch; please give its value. 13.4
